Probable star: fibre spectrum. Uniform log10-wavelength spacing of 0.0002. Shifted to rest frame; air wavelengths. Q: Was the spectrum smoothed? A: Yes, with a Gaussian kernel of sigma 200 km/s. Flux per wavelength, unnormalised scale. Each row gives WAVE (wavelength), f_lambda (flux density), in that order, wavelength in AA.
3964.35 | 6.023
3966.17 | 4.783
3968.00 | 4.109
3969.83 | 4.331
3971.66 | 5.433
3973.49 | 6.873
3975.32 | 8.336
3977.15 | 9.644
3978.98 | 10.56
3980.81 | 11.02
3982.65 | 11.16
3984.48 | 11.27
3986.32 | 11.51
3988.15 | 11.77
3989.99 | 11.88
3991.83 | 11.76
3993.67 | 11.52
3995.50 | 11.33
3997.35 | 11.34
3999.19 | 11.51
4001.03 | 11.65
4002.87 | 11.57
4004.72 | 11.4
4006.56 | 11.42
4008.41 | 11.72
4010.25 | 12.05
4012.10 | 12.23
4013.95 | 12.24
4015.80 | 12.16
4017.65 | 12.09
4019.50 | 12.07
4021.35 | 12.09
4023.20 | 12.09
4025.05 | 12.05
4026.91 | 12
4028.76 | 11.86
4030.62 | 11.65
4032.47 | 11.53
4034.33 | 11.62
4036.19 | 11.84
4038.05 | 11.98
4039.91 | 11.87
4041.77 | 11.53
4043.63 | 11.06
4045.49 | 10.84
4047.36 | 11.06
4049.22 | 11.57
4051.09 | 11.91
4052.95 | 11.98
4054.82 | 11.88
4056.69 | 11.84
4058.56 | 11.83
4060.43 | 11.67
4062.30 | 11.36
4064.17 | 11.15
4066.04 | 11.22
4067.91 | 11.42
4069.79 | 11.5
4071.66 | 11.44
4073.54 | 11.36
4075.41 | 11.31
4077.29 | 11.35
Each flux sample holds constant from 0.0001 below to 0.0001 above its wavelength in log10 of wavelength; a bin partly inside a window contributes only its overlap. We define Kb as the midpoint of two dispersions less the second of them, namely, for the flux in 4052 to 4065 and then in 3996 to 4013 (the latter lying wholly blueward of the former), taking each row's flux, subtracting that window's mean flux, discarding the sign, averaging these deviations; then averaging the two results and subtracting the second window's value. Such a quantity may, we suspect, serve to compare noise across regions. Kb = 0.00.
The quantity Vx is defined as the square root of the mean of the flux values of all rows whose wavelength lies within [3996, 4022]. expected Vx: 3.44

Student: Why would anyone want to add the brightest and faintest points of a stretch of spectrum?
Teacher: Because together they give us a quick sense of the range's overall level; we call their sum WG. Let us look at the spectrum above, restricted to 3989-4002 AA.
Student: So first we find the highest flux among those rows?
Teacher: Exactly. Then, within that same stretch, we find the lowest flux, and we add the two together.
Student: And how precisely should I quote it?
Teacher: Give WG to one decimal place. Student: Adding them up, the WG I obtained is 23.2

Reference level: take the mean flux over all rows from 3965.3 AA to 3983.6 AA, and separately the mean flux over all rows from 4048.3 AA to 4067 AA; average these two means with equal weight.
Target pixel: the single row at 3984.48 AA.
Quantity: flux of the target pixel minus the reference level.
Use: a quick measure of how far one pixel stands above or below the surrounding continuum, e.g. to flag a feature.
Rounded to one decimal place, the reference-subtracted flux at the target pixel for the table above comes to 1.6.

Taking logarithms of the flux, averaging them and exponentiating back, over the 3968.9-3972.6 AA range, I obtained 4.9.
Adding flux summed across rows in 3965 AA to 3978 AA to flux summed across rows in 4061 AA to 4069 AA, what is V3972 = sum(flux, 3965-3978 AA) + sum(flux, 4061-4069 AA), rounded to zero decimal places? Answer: 89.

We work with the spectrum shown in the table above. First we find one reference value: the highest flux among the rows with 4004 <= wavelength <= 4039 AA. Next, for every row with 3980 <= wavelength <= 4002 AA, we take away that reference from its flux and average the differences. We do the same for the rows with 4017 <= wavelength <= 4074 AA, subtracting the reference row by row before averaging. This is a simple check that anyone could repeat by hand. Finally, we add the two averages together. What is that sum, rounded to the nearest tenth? -1.3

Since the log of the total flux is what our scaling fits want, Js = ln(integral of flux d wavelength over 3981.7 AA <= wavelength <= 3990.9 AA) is 4.7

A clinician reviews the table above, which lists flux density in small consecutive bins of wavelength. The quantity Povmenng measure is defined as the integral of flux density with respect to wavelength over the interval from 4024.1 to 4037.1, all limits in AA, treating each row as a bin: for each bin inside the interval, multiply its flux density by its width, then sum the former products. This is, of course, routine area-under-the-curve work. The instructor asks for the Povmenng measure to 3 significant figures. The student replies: 153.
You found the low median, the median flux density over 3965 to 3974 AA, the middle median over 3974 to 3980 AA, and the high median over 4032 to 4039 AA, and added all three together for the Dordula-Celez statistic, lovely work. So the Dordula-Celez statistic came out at 26.2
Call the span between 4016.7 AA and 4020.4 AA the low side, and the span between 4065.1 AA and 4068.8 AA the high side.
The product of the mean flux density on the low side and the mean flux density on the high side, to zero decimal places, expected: 137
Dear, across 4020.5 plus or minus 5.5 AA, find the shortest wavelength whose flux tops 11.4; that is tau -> 4015.80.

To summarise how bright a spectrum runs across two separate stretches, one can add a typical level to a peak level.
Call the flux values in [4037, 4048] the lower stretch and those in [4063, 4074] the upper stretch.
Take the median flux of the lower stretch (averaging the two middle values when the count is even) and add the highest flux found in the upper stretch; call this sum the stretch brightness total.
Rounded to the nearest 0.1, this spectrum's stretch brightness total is 22.8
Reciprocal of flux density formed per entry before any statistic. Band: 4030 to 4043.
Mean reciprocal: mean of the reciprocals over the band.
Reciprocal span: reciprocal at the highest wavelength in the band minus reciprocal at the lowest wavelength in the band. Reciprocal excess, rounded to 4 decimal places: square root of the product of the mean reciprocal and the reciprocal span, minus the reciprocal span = 0.0078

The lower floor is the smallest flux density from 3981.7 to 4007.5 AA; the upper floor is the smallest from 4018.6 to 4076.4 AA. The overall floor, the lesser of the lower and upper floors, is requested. 10.8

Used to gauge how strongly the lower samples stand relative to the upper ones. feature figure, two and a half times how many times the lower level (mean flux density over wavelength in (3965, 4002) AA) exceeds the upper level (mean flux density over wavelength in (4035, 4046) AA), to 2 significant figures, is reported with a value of 2.1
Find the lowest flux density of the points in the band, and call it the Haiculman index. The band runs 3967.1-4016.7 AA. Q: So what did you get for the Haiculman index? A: 4.109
